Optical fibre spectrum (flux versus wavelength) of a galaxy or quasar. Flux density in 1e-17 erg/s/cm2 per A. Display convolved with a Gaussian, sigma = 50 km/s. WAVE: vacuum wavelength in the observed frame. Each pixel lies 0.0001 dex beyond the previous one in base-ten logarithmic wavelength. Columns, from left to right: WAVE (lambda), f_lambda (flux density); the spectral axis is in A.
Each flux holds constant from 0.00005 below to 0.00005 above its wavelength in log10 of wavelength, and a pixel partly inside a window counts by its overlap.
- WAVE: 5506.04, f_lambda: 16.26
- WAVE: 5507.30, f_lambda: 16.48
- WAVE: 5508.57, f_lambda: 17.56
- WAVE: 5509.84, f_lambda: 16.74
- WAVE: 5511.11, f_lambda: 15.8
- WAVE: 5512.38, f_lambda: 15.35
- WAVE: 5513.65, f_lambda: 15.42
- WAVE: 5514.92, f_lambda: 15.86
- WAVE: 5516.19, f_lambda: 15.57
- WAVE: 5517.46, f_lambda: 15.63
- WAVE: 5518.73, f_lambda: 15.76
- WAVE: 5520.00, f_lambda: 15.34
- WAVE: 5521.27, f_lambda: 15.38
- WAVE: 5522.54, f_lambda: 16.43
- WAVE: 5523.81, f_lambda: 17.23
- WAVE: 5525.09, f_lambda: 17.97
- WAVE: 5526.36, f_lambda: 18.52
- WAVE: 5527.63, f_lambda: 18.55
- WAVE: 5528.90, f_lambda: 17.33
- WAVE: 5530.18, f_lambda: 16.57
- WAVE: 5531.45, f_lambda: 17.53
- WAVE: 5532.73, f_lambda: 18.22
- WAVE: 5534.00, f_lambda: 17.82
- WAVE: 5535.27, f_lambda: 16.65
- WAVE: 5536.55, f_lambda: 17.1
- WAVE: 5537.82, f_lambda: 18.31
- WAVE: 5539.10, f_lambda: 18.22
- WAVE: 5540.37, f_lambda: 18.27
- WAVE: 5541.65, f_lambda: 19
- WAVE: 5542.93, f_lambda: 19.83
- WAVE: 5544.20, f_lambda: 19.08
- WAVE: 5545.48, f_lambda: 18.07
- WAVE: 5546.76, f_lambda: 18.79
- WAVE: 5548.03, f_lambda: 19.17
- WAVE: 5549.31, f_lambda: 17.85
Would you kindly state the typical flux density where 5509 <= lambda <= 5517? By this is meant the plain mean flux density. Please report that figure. 15.8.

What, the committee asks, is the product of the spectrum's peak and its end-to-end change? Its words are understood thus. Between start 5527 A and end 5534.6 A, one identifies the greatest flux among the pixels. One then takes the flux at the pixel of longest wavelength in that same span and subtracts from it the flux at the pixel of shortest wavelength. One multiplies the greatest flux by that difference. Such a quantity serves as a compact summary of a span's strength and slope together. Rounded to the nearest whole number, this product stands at -14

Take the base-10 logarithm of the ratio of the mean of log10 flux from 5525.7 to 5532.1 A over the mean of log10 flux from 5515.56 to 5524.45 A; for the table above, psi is 0.016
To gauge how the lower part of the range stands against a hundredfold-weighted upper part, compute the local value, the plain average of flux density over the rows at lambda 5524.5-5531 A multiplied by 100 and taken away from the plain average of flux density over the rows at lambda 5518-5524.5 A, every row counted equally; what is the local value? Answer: -1763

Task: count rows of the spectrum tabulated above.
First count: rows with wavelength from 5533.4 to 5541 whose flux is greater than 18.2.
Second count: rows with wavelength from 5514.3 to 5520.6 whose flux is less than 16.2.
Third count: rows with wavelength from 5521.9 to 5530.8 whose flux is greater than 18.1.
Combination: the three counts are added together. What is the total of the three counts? 10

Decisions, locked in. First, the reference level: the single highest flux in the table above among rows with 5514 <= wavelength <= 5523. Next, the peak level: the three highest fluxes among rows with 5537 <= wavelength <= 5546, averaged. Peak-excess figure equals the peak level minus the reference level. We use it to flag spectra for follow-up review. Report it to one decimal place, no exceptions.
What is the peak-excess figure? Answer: 2.9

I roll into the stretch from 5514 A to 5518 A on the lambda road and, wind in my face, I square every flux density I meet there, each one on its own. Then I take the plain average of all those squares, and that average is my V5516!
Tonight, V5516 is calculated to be 246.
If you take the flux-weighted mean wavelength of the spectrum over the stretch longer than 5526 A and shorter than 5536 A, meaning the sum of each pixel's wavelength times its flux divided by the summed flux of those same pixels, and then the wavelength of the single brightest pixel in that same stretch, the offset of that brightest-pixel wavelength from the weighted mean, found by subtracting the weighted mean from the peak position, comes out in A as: -3.1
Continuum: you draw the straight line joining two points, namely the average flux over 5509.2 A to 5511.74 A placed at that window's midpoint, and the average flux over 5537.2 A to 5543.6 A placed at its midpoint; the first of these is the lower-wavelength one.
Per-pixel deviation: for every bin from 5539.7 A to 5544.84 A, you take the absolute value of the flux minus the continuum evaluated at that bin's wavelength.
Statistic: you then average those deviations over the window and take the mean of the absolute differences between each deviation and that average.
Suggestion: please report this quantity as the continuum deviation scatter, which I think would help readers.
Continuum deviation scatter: 0.29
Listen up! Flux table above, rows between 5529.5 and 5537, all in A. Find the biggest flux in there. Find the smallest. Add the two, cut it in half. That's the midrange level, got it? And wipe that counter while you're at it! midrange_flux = 17.4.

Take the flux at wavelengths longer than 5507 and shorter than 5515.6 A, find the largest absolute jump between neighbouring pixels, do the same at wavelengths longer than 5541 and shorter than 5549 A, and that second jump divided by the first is 0.94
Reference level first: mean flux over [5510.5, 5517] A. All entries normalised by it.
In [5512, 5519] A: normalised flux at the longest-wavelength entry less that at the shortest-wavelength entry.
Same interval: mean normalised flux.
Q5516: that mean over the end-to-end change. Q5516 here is 38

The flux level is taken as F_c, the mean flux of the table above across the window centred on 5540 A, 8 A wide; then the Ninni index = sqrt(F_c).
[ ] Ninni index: 4.30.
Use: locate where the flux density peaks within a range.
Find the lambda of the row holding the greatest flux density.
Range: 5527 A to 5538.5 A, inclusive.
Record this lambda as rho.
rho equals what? 5527.63 A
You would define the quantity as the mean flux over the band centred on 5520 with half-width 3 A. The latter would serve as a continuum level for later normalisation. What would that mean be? 15.7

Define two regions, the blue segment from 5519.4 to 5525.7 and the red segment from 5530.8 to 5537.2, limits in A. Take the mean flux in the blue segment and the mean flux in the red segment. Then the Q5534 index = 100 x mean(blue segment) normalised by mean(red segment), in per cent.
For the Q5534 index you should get 94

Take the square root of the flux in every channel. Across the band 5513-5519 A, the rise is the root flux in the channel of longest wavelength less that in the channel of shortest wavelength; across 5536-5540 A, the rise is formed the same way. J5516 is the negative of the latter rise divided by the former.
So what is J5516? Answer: -3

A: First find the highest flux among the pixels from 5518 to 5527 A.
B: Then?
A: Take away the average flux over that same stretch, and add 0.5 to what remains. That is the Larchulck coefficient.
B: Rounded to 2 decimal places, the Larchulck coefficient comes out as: 2.36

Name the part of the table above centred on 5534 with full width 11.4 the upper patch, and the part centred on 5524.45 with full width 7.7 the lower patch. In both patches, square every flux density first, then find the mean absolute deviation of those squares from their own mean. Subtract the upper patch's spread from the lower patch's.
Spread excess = 15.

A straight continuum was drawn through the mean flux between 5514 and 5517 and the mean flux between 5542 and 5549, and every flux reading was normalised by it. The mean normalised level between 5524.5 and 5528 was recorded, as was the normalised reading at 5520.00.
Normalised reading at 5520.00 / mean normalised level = 0.87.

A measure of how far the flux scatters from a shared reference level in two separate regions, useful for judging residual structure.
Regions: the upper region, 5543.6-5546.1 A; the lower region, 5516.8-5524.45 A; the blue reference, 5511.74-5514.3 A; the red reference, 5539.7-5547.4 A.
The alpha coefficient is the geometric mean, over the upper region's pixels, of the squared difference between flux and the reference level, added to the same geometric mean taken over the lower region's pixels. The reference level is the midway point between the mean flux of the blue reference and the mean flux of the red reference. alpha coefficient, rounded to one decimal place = 2.7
